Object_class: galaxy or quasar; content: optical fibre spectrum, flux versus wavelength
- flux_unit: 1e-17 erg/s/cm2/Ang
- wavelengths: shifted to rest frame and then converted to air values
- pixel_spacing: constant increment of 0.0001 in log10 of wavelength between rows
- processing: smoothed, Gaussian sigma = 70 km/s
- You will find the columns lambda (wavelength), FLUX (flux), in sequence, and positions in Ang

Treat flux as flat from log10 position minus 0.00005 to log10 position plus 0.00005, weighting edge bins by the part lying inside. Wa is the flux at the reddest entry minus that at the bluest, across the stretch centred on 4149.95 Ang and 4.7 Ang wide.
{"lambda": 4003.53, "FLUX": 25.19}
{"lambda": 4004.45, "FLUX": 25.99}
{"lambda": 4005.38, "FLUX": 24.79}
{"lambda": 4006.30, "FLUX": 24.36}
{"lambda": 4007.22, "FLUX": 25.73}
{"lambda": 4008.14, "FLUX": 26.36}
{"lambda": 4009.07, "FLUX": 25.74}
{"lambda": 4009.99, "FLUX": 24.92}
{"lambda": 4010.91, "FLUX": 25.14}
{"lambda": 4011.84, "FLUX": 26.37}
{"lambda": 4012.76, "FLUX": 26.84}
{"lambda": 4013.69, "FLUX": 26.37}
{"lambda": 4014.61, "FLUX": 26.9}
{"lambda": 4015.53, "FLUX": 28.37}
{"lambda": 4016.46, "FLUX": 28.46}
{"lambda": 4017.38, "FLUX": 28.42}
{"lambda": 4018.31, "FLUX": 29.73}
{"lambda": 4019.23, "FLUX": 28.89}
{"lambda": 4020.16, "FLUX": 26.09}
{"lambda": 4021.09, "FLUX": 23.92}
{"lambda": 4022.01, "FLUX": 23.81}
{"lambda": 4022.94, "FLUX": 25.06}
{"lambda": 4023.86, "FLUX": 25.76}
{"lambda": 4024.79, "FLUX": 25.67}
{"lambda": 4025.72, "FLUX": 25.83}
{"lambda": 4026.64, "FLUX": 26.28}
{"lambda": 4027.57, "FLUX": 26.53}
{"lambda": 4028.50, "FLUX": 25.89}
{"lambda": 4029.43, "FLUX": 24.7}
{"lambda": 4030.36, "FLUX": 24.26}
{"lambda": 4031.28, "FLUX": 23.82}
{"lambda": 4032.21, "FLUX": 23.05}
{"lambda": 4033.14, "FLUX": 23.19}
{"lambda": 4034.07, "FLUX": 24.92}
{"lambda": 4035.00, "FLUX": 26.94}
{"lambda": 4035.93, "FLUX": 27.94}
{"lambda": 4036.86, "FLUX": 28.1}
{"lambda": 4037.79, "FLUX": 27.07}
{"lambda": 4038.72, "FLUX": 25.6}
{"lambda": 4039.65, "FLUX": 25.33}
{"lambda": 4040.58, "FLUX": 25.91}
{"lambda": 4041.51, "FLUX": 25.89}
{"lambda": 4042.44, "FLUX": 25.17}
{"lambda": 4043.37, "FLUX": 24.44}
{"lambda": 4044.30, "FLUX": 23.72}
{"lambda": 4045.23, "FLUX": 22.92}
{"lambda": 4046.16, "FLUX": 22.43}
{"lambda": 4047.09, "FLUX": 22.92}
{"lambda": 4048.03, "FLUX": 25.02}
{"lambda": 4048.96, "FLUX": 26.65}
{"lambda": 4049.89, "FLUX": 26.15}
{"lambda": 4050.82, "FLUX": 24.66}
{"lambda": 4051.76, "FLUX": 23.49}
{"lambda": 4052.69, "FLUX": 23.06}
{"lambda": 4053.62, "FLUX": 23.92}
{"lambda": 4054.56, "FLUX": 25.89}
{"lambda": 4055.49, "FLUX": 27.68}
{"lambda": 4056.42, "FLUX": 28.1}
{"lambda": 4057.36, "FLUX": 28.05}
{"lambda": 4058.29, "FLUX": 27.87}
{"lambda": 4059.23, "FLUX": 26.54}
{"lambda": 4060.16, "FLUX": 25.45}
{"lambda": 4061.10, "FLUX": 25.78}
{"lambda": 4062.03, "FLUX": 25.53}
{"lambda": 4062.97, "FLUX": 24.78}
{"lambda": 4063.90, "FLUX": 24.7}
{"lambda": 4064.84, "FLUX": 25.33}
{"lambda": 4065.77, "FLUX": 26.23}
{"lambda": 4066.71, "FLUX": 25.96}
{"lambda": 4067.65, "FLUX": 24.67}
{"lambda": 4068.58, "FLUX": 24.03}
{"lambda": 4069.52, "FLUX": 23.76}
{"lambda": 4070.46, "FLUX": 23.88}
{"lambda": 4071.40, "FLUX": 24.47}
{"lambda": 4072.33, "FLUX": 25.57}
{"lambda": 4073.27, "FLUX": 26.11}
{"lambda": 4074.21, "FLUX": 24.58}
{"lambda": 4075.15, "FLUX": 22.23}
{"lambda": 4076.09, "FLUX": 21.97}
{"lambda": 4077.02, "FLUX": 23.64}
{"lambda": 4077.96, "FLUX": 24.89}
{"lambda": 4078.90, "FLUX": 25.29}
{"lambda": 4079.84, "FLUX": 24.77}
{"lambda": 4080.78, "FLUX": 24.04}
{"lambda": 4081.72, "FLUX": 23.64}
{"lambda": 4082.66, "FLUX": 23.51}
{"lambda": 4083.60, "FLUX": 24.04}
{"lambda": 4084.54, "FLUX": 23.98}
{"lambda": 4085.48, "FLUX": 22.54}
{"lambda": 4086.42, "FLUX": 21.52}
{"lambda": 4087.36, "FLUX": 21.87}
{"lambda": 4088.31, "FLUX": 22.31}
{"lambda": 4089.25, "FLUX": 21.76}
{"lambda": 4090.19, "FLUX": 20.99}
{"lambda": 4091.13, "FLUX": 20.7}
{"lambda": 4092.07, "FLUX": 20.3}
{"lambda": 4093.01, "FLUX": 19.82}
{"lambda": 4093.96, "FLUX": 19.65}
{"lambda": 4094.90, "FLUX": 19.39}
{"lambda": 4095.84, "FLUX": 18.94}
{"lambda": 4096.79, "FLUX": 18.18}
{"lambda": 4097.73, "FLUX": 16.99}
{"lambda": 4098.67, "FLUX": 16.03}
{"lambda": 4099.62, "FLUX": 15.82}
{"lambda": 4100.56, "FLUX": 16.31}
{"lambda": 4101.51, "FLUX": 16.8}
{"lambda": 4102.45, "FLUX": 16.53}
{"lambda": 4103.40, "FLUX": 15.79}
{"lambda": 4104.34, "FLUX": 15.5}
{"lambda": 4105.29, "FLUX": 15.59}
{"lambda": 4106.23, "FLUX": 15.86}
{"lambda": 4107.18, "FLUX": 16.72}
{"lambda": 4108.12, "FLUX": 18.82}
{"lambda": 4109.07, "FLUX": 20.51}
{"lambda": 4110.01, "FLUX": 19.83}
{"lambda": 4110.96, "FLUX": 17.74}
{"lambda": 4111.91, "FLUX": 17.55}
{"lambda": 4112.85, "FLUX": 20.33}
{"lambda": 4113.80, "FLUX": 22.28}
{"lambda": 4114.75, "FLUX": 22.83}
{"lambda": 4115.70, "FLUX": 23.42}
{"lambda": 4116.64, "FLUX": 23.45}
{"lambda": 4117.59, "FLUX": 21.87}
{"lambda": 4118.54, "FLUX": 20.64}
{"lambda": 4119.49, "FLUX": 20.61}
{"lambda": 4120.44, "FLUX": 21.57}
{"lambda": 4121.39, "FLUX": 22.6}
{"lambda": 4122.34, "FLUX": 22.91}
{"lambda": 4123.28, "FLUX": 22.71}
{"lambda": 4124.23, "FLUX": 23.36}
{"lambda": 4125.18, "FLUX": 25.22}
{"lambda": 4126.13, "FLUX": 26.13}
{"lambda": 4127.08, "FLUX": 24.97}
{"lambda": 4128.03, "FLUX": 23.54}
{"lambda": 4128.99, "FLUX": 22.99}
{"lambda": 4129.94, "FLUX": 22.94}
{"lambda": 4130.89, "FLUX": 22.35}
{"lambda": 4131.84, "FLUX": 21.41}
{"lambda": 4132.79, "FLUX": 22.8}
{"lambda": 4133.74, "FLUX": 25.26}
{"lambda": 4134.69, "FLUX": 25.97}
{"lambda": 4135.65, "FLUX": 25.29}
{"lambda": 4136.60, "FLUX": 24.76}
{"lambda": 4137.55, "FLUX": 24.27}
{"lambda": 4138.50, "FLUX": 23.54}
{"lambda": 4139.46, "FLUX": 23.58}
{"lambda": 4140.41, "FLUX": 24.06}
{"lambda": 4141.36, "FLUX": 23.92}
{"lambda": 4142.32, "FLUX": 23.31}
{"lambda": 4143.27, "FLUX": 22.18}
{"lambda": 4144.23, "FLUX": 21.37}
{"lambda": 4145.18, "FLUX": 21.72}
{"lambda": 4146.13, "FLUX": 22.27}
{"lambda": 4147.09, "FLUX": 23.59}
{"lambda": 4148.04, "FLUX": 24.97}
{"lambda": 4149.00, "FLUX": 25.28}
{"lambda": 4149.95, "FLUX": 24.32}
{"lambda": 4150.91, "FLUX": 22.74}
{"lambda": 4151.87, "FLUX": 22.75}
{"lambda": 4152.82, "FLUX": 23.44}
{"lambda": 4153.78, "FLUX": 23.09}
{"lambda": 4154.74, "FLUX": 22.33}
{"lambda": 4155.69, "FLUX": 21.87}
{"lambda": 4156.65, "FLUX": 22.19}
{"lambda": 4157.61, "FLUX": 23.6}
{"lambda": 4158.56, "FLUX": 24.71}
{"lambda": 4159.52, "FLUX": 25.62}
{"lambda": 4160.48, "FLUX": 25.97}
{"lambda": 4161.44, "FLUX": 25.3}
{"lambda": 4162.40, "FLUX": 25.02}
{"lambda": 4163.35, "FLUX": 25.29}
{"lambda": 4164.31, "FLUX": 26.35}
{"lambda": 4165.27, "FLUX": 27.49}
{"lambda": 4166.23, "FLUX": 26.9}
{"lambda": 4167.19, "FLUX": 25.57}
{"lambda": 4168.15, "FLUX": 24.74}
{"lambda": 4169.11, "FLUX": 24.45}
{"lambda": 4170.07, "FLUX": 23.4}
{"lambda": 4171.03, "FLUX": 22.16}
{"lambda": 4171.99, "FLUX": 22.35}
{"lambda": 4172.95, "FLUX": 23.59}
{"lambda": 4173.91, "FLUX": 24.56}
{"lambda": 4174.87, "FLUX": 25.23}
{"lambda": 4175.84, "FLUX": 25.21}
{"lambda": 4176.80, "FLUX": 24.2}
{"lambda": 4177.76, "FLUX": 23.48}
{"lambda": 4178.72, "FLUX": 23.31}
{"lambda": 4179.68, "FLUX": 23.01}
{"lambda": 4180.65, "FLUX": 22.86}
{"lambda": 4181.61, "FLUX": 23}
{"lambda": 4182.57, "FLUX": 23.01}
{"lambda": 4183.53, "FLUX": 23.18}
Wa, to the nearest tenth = -2.2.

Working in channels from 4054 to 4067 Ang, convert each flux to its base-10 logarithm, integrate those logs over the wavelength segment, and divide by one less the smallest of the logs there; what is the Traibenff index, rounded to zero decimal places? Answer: -47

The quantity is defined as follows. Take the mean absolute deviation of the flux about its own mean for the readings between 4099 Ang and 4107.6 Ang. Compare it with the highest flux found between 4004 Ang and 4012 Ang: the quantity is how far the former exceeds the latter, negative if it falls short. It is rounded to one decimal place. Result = -25.9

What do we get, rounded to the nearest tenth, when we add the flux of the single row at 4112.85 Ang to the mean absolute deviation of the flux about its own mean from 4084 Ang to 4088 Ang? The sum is 21.1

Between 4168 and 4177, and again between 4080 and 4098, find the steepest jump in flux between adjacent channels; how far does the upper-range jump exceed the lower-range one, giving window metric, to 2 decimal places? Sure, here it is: -0.20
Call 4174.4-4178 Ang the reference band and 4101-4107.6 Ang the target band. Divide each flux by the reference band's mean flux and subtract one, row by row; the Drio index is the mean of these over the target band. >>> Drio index -0.34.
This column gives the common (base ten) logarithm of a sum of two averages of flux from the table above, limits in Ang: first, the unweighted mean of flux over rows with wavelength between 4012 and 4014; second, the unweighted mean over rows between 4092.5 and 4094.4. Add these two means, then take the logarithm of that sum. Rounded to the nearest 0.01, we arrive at 1.67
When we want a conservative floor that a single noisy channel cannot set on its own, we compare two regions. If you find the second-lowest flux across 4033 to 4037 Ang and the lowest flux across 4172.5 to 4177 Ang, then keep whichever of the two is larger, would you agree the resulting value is 24.9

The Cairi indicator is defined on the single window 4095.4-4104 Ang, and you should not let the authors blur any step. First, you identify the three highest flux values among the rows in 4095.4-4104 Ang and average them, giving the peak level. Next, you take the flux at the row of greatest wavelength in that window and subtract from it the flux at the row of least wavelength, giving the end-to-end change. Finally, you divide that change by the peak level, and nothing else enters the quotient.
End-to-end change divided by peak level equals -0.17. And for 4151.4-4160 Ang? 0.12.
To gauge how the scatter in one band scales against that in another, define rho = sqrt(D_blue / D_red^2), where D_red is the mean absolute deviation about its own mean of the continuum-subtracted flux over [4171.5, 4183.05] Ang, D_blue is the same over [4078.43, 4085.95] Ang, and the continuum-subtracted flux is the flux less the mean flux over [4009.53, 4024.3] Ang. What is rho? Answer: 1.0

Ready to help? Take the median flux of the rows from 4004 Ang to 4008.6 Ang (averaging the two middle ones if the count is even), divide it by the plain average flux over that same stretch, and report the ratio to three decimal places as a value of 1.011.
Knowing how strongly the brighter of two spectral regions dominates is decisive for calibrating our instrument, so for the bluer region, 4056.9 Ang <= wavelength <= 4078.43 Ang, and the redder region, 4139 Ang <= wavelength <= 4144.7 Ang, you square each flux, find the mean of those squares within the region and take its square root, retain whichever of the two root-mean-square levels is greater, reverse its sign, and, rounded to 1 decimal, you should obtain -25.1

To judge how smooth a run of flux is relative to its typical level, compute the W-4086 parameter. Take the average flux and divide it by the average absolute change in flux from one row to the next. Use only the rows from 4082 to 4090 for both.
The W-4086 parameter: 36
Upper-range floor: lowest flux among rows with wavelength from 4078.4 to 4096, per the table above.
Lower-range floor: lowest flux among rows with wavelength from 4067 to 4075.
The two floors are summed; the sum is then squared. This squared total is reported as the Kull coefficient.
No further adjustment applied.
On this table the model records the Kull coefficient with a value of 1823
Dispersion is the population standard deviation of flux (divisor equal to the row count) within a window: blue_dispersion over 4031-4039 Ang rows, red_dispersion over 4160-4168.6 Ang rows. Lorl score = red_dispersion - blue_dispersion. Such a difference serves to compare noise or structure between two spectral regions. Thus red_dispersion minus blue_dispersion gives -1.01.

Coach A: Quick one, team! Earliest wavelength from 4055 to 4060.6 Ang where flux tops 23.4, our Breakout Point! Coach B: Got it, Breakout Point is 4055.49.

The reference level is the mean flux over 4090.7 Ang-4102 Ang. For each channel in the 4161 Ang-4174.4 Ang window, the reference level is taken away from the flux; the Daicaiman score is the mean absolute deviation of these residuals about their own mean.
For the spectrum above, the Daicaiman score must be 1.19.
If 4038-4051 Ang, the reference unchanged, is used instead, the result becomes 1.08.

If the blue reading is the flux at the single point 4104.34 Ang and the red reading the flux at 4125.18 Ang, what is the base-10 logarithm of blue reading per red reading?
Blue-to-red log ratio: -0.21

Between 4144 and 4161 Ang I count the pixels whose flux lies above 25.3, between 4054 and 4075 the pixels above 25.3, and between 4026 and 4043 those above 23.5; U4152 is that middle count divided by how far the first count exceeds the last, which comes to -1.0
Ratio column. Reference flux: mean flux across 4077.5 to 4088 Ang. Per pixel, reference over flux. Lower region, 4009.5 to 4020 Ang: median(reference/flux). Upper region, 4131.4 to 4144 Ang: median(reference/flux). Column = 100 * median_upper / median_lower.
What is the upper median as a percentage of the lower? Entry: 112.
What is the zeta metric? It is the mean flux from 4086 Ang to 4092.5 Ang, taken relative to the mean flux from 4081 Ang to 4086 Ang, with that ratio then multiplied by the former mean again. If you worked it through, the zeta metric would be 19.4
